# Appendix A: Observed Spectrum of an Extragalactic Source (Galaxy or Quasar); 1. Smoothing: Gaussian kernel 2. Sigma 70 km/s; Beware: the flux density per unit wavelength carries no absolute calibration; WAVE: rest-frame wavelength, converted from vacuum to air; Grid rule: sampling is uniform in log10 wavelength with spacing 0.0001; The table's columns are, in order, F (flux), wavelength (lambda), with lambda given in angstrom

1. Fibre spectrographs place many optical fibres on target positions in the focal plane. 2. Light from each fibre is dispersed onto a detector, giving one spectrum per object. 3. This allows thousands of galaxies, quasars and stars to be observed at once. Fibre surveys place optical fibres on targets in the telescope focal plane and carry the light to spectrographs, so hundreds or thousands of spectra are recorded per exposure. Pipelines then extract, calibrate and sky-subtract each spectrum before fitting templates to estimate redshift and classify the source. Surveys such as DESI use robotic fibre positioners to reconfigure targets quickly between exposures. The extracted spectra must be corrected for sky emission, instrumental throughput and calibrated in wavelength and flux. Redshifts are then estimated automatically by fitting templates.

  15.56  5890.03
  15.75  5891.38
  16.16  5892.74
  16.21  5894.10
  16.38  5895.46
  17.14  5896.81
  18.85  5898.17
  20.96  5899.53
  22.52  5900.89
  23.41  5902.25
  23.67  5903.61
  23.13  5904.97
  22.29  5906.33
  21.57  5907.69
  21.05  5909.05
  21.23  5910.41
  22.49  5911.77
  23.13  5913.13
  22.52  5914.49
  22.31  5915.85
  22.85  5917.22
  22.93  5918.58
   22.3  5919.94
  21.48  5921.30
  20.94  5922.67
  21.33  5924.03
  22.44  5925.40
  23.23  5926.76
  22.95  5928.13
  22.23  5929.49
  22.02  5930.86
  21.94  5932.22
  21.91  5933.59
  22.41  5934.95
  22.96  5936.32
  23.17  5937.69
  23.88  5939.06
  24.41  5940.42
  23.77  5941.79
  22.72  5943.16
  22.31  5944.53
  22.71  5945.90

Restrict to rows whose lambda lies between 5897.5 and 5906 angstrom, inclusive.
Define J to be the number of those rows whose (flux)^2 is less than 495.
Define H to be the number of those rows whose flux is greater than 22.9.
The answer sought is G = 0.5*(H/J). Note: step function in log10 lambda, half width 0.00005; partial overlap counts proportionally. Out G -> 0.75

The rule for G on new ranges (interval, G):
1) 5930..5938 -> 0.33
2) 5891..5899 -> 0.00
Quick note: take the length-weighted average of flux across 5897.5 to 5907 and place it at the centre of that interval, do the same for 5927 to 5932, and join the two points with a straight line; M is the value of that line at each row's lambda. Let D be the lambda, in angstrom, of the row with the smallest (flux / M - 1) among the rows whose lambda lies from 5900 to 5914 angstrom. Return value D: 5909.05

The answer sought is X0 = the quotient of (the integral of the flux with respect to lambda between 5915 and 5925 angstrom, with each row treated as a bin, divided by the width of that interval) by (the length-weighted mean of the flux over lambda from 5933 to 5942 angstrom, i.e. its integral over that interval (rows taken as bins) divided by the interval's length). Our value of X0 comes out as 0.95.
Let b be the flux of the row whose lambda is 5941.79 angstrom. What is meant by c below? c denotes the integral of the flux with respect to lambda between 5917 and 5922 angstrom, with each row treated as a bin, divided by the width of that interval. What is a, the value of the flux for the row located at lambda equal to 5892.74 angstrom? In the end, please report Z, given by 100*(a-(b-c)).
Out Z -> 1475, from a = 16.16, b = 23.77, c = 22.4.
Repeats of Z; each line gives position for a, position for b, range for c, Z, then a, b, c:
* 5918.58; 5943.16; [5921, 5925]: 2148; 22.93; 22.72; 21.3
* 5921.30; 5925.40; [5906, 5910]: 2060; 21.48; 22.44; 21.6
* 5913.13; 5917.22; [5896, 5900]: 1909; 23.13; 22.85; 18.8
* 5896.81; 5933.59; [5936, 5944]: 1871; 17.14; 21.91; 23.5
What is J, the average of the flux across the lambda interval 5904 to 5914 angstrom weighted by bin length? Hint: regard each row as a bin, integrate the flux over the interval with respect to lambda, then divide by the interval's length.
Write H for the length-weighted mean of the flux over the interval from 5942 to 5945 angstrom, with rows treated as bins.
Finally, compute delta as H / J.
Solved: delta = 1.02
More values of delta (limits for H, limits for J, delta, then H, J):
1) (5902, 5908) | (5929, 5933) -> 1.04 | 22.84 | 22.0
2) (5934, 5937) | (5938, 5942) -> 0.94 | 22.64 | 24.0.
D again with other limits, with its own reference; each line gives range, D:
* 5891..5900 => 5891.38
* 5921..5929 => 5922.67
